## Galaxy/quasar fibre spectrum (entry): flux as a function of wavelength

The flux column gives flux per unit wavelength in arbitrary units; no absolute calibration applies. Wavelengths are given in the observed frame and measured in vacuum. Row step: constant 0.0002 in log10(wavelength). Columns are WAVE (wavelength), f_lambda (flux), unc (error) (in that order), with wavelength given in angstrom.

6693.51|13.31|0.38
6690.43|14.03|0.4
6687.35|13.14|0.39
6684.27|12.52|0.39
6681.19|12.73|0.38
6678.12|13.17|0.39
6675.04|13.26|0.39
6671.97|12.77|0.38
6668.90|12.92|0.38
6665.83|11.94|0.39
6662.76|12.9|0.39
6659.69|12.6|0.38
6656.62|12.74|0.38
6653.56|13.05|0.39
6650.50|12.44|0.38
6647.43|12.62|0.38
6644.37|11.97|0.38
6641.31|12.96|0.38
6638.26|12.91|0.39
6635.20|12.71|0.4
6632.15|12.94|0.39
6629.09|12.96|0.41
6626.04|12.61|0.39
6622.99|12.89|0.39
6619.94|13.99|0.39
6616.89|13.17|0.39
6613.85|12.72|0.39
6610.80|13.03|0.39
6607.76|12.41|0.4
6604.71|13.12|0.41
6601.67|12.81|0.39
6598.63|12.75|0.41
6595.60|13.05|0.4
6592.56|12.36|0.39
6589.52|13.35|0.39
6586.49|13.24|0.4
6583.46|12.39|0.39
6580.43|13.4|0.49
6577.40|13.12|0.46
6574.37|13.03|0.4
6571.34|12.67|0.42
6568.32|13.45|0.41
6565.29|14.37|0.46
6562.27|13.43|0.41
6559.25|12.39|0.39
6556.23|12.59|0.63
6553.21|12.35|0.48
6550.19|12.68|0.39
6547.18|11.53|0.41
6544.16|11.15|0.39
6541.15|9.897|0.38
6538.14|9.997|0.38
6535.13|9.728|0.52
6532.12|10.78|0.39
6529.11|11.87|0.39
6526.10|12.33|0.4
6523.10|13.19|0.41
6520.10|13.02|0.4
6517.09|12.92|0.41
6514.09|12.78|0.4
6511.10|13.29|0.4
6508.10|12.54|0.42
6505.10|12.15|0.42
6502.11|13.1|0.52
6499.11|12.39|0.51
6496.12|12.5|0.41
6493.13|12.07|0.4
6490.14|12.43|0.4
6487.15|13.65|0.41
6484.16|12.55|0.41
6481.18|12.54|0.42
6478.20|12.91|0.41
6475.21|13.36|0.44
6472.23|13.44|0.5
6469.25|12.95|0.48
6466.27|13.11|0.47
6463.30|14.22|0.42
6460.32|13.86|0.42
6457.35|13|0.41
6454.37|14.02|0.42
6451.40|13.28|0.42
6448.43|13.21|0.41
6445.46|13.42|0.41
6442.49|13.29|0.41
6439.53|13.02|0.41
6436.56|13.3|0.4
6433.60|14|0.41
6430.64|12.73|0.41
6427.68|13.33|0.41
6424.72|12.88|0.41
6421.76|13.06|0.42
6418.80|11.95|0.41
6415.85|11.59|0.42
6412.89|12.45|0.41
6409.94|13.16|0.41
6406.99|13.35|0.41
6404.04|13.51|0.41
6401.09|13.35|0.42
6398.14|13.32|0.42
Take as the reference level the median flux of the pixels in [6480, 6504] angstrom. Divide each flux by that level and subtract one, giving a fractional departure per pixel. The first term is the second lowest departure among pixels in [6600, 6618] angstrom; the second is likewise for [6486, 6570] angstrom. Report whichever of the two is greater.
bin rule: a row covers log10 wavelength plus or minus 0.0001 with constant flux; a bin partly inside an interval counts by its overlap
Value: 0.016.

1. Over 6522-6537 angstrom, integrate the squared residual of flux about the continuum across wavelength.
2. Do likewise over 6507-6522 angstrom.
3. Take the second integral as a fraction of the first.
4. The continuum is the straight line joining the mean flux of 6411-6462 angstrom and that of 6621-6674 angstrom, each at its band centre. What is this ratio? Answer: 0.02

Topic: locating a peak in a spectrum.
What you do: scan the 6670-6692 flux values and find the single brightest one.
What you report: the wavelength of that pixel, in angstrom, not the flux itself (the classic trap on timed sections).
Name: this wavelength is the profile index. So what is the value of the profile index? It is 6690.43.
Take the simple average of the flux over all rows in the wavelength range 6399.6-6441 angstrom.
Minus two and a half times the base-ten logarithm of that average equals -2.78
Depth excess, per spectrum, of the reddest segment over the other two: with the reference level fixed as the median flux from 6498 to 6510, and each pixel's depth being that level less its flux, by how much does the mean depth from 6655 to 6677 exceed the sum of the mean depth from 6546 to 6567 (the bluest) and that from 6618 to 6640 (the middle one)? 0.6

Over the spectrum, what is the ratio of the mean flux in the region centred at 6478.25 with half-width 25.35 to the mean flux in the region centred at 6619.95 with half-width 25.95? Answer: 1.01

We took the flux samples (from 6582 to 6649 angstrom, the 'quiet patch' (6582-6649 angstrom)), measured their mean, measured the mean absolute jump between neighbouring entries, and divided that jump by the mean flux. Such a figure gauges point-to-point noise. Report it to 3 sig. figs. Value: 0.0374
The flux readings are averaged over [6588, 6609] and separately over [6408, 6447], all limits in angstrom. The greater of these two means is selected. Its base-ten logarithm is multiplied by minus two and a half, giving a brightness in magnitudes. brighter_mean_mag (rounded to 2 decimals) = -2.78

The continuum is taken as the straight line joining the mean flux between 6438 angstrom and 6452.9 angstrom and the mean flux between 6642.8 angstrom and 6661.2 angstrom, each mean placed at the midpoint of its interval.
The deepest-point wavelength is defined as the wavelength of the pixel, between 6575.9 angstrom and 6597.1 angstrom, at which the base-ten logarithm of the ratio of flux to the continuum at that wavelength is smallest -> 6592.56 angstrom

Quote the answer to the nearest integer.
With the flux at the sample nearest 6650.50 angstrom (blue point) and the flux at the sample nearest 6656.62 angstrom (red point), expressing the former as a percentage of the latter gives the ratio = 98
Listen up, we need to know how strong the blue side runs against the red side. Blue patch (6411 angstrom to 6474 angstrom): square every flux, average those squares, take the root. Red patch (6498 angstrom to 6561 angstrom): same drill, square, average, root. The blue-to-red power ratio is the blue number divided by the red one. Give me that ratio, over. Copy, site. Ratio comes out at 1.09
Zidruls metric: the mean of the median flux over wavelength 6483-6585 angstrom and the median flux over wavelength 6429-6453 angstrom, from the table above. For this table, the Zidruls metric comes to 12.9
